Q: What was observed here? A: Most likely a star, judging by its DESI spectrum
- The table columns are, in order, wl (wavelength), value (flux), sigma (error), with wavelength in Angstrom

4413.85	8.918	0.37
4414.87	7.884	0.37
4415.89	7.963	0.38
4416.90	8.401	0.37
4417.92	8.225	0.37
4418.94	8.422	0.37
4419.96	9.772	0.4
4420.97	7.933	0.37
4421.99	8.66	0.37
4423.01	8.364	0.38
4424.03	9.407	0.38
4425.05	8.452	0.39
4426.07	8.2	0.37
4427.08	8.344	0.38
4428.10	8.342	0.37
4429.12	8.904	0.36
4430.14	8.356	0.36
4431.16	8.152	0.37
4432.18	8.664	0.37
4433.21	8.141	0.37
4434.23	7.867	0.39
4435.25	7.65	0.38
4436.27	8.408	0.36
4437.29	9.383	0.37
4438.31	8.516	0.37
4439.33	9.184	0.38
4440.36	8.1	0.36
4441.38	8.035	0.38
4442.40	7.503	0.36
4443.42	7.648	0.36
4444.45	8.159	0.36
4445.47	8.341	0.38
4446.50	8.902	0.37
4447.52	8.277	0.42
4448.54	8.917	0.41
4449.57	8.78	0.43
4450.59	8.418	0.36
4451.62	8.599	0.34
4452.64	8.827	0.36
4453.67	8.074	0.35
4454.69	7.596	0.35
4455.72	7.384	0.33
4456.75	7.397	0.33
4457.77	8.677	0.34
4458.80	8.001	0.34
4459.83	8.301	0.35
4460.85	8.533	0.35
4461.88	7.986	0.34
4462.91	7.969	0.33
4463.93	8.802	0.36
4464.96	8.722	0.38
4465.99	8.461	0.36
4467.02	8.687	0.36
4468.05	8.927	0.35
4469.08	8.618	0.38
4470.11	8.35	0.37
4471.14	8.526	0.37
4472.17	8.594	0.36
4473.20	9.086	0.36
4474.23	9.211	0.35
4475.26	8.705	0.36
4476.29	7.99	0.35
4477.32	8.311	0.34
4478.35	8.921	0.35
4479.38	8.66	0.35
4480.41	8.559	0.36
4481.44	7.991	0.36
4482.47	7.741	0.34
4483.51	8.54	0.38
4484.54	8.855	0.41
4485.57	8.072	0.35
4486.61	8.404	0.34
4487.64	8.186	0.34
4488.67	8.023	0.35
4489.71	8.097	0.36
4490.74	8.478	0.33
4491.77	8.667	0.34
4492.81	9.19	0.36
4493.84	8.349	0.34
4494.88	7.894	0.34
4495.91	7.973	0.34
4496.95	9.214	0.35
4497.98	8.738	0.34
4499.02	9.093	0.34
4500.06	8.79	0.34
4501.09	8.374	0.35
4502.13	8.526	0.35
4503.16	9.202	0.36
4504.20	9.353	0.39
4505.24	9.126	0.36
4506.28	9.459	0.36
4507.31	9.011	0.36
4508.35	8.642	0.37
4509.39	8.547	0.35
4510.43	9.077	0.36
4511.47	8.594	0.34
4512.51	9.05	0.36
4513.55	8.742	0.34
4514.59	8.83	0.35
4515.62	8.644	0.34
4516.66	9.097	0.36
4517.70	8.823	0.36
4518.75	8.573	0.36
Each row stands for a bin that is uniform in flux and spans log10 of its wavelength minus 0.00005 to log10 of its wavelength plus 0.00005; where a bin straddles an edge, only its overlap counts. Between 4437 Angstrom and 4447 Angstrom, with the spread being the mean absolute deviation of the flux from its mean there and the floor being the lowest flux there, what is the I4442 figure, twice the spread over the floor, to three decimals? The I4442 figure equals 0.132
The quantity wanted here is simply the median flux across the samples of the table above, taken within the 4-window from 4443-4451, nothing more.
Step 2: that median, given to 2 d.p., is 8.38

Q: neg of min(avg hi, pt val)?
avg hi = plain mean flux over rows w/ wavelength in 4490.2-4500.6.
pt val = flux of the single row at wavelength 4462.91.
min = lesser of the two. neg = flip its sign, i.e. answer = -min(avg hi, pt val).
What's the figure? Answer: -7.97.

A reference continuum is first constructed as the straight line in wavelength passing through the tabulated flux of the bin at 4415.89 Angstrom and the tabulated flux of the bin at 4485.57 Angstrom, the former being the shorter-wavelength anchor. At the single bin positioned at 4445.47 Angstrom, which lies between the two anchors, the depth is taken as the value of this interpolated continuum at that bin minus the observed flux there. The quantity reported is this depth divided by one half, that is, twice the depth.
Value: -0.66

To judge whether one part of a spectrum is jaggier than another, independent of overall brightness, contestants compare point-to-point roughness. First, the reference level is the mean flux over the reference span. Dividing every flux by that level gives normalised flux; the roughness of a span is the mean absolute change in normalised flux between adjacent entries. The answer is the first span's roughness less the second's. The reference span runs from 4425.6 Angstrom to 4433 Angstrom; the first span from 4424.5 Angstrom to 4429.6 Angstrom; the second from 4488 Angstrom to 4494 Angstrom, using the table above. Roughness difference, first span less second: -0.019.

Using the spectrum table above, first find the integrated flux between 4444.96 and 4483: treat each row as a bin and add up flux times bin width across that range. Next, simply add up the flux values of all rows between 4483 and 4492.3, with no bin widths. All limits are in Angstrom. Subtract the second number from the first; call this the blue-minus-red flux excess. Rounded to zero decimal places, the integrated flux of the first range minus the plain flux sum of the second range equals 245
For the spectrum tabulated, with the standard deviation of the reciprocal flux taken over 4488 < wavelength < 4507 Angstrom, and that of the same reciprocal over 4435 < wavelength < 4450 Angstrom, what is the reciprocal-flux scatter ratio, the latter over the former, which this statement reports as 1.18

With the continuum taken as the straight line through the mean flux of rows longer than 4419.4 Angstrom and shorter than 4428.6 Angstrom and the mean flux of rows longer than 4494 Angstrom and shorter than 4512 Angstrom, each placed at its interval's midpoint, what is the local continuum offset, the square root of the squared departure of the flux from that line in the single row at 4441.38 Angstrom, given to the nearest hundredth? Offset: 0.62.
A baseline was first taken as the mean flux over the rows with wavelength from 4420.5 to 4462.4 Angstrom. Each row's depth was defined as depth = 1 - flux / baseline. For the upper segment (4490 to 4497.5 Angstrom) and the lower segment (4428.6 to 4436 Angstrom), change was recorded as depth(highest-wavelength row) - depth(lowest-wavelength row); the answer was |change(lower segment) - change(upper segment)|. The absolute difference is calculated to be 0.24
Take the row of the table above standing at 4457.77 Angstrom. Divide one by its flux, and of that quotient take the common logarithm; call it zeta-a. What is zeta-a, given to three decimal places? -0.938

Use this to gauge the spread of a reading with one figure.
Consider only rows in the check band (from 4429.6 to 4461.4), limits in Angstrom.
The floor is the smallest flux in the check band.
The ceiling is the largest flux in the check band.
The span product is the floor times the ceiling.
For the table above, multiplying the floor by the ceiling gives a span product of 69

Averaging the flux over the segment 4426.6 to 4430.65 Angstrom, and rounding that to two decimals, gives 8.49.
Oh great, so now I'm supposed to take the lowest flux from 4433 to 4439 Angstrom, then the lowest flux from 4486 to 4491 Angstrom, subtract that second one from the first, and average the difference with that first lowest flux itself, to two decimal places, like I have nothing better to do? 3.64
